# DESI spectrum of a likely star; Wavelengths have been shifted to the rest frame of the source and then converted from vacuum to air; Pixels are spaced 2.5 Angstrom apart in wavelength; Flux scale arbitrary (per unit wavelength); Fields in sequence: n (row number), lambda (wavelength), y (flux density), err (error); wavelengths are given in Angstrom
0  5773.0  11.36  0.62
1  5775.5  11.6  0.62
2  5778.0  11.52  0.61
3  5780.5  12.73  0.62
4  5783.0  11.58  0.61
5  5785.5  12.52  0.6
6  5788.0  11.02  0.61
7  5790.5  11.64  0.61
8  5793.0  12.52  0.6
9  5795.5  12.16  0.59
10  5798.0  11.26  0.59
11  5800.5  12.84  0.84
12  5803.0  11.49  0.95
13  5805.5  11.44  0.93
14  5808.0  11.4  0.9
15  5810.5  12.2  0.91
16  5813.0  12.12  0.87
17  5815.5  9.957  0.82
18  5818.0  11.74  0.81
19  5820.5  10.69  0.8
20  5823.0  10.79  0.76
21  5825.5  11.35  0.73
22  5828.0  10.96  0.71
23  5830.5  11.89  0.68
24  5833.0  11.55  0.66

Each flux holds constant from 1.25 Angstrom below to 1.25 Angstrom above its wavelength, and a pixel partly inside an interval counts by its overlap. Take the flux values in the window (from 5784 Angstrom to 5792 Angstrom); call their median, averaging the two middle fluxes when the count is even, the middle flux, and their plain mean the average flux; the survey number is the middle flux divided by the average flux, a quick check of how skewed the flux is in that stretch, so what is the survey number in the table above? 0.99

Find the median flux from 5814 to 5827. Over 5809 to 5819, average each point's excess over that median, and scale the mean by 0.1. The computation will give 0.071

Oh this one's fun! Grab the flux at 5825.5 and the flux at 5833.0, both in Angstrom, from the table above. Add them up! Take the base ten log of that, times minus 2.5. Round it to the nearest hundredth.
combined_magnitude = -3.40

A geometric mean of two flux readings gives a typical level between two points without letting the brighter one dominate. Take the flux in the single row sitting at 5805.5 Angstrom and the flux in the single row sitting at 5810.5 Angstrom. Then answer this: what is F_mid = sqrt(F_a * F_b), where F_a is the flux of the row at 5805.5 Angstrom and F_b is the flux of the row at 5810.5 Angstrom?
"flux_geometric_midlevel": 11.8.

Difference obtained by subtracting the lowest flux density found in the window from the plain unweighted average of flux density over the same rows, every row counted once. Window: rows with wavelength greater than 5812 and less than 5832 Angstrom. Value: 1.2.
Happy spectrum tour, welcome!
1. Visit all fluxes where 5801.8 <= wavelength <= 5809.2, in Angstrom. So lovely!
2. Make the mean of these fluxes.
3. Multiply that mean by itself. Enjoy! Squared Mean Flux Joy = 131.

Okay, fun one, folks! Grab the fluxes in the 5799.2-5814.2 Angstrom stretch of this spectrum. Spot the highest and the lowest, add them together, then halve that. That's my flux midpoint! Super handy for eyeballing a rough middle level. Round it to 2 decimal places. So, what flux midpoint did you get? 12.12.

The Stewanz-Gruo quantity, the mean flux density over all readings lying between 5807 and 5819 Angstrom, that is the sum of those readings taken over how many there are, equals 11.5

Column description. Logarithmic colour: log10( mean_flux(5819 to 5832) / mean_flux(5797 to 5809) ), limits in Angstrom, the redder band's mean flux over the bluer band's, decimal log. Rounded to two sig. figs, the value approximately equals -0.021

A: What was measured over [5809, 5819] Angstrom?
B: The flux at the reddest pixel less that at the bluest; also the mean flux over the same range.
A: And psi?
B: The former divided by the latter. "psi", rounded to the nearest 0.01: -0.04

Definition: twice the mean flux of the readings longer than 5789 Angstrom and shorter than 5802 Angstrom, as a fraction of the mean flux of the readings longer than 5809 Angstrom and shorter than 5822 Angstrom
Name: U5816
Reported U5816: 2.13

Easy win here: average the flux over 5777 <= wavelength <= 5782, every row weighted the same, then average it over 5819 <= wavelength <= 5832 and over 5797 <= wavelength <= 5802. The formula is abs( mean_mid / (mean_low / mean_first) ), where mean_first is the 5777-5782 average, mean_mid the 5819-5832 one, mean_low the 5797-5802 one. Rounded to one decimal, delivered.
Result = 11.2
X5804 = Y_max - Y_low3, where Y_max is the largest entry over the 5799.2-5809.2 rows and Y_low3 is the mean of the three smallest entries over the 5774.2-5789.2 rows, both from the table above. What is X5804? 1.5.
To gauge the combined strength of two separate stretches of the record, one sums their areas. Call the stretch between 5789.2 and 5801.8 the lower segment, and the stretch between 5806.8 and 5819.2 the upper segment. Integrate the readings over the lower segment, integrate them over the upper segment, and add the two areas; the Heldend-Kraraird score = 295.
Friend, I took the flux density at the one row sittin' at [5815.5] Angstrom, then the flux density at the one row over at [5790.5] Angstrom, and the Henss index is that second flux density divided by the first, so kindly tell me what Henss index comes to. 1.17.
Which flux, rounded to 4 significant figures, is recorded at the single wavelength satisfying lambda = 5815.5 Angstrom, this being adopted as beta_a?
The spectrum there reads 9.957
